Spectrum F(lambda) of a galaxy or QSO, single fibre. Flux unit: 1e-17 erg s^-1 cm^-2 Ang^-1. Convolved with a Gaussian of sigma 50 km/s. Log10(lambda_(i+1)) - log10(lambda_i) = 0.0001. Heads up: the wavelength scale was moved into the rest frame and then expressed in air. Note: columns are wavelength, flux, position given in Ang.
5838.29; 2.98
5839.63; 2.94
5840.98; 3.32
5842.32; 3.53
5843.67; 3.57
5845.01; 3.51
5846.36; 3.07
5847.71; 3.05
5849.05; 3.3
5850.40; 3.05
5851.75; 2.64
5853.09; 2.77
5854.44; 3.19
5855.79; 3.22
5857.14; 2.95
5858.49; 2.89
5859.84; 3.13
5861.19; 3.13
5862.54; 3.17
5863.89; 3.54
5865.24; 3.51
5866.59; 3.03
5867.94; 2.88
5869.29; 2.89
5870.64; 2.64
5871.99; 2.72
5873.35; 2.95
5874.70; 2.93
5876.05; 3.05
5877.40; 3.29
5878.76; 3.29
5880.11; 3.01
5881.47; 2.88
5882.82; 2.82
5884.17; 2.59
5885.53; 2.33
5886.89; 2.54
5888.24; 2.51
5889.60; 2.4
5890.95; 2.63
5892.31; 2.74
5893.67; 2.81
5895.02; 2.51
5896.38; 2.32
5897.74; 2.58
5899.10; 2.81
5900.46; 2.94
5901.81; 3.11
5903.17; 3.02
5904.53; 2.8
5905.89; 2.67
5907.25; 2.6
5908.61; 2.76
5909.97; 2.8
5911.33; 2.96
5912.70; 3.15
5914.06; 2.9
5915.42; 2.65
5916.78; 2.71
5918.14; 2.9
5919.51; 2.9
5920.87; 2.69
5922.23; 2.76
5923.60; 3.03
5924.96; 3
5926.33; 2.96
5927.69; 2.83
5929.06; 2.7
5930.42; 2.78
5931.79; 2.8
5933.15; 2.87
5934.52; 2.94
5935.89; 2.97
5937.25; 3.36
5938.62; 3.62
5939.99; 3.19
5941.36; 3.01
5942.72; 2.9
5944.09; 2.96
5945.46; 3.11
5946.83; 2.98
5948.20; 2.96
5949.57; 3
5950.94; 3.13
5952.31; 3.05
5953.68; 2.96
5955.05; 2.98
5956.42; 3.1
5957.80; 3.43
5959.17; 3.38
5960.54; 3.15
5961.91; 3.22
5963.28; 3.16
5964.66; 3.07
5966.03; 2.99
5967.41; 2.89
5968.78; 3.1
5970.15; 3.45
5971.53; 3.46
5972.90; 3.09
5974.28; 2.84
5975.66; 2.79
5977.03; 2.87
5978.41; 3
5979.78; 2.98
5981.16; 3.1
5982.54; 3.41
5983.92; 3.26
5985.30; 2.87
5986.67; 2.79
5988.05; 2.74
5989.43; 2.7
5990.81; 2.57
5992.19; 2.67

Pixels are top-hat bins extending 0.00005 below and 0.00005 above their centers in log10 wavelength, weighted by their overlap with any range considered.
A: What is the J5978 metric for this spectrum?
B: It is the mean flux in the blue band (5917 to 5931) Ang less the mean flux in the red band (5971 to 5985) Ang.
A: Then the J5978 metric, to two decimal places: -0.22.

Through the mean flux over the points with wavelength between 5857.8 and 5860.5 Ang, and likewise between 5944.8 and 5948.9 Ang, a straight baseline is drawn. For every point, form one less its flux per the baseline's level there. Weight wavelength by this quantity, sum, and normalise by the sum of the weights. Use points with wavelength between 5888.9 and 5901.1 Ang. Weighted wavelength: 5894.3 Ang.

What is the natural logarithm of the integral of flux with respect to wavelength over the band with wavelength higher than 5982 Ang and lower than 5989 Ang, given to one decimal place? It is 3.0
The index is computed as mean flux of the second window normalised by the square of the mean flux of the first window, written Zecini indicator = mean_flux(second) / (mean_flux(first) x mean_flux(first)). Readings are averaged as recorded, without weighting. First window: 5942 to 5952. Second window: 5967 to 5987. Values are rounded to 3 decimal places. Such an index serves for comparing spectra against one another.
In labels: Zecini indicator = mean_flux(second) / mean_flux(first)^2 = 0.339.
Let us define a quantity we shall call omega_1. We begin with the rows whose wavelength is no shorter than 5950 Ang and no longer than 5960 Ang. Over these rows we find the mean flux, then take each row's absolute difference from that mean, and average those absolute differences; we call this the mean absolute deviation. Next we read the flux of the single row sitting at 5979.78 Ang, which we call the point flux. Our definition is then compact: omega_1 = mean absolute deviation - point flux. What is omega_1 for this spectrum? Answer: -2.83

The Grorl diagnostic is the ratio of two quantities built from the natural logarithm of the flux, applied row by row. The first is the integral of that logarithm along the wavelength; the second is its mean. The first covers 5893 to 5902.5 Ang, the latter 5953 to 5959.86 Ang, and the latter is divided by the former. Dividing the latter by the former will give 0.121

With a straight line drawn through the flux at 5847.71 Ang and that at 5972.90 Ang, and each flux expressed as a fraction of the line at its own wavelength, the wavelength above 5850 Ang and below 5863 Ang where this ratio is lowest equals 5851.75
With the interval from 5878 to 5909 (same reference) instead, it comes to 5896.38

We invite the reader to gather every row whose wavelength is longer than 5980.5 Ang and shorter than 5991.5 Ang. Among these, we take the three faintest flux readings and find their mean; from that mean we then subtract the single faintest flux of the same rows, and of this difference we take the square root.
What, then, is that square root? 0.32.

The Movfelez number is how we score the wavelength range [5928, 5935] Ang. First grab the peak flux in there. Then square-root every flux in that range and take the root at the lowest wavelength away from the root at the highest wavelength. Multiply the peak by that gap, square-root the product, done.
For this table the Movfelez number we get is 0.46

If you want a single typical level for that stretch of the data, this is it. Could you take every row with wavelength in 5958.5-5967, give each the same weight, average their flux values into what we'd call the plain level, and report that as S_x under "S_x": 3.2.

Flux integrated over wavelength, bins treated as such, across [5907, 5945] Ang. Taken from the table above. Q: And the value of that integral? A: 111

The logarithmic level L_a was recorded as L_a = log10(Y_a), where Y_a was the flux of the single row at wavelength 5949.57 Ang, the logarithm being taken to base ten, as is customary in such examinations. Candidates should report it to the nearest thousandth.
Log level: 0.477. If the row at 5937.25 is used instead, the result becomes 0.526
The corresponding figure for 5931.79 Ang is 0.447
